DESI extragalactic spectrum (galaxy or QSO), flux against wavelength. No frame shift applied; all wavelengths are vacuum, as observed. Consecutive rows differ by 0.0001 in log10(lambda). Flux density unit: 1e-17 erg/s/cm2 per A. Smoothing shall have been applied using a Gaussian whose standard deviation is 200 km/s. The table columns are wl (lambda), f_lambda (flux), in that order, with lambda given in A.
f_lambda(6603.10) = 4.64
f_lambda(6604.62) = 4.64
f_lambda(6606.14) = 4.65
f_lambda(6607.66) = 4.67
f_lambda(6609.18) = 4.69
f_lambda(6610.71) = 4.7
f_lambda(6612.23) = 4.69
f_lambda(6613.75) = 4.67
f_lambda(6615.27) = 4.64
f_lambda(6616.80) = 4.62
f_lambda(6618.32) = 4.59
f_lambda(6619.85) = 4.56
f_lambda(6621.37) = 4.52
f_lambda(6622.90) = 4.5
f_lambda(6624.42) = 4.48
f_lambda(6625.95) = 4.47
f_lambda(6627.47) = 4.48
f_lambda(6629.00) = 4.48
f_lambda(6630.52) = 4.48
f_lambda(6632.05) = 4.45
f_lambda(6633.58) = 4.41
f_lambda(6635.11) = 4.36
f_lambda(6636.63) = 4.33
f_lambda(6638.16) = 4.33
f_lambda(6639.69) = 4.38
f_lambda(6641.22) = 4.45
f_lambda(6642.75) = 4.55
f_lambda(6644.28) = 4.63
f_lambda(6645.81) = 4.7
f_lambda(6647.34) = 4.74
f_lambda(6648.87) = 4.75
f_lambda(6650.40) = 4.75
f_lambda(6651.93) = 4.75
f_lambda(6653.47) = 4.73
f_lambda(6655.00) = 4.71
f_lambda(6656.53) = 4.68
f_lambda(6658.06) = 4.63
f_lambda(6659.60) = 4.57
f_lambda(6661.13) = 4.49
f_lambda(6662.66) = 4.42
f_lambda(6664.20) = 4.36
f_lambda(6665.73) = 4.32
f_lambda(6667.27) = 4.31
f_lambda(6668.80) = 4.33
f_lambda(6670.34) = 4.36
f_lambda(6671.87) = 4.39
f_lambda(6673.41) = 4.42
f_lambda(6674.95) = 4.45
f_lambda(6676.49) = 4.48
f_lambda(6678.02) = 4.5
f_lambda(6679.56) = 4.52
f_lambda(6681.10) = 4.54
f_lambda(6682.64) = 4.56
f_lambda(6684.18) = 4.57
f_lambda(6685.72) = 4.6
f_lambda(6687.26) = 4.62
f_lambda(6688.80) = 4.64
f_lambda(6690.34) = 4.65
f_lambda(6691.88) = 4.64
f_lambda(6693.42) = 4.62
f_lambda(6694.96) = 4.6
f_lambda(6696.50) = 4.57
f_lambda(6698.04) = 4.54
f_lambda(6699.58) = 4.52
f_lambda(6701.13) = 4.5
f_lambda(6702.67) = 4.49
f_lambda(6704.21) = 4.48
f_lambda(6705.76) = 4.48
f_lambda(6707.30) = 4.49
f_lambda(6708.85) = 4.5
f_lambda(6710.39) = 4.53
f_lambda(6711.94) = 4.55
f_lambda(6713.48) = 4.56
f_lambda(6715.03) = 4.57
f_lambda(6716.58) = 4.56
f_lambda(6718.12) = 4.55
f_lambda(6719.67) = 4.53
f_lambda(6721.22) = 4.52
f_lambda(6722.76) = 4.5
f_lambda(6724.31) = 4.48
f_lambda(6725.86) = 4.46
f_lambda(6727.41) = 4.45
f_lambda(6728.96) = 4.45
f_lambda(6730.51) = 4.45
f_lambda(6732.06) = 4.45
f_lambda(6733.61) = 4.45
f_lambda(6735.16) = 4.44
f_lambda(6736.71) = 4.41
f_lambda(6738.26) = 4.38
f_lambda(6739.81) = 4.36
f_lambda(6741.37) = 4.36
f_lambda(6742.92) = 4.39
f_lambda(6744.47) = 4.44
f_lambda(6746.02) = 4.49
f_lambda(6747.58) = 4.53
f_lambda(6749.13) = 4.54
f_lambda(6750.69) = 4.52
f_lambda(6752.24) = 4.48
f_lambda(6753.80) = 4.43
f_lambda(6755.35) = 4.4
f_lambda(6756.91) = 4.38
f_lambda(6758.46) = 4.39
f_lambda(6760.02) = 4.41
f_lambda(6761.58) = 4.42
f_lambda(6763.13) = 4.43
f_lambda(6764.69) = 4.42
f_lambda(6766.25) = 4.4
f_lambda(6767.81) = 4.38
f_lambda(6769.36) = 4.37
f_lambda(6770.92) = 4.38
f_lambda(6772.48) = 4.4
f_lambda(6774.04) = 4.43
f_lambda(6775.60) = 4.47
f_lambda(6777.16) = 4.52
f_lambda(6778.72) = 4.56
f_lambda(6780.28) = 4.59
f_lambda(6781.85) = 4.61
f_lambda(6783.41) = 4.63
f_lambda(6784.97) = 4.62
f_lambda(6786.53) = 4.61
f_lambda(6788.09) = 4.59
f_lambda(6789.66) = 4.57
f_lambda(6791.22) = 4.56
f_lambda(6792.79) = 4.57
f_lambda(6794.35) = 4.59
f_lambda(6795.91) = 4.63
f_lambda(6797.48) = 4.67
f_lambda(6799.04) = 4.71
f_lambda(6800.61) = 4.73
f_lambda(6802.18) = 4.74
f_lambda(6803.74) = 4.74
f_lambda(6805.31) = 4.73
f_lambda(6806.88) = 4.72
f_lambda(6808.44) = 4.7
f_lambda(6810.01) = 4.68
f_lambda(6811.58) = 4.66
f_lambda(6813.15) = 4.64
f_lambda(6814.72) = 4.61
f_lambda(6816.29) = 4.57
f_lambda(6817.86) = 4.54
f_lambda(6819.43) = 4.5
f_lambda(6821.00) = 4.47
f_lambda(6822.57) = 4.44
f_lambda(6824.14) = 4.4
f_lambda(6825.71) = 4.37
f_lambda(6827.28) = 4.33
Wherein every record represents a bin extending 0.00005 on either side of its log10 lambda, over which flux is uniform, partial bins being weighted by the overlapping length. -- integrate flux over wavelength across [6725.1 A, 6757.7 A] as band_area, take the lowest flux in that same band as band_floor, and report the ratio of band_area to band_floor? 33.2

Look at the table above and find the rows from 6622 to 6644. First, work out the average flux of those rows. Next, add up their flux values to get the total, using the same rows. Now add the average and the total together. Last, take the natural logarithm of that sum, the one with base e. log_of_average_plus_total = 4.20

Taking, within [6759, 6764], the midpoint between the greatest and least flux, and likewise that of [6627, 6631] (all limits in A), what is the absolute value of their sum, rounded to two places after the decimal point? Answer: 8.90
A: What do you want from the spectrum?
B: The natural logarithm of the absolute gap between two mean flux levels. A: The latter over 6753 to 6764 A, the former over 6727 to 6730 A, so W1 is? -3.2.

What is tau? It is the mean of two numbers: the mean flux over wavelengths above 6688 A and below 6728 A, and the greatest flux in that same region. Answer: 4.59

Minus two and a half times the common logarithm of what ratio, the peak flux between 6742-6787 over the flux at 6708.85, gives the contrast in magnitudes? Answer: -0.031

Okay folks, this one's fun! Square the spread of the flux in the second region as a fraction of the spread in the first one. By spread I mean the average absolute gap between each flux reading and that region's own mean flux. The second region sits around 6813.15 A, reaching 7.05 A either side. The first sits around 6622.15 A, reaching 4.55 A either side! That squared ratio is 3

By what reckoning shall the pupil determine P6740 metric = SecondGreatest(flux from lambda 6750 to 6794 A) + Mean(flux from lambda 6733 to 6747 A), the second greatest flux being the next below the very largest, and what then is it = 9.03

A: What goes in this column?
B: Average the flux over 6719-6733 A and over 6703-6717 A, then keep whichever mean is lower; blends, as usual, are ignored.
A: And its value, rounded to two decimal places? 4.48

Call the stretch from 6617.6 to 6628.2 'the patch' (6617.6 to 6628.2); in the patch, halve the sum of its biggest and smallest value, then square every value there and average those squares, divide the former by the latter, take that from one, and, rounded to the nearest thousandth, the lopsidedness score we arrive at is 0.778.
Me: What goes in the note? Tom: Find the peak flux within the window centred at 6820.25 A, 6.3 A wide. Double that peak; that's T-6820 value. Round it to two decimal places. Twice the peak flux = 9.08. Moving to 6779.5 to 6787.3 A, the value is 9.26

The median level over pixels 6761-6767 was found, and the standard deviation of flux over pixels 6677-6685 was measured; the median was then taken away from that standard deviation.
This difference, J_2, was -4.39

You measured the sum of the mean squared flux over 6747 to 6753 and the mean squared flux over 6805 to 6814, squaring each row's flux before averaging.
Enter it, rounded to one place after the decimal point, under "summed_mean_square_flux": 42.4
